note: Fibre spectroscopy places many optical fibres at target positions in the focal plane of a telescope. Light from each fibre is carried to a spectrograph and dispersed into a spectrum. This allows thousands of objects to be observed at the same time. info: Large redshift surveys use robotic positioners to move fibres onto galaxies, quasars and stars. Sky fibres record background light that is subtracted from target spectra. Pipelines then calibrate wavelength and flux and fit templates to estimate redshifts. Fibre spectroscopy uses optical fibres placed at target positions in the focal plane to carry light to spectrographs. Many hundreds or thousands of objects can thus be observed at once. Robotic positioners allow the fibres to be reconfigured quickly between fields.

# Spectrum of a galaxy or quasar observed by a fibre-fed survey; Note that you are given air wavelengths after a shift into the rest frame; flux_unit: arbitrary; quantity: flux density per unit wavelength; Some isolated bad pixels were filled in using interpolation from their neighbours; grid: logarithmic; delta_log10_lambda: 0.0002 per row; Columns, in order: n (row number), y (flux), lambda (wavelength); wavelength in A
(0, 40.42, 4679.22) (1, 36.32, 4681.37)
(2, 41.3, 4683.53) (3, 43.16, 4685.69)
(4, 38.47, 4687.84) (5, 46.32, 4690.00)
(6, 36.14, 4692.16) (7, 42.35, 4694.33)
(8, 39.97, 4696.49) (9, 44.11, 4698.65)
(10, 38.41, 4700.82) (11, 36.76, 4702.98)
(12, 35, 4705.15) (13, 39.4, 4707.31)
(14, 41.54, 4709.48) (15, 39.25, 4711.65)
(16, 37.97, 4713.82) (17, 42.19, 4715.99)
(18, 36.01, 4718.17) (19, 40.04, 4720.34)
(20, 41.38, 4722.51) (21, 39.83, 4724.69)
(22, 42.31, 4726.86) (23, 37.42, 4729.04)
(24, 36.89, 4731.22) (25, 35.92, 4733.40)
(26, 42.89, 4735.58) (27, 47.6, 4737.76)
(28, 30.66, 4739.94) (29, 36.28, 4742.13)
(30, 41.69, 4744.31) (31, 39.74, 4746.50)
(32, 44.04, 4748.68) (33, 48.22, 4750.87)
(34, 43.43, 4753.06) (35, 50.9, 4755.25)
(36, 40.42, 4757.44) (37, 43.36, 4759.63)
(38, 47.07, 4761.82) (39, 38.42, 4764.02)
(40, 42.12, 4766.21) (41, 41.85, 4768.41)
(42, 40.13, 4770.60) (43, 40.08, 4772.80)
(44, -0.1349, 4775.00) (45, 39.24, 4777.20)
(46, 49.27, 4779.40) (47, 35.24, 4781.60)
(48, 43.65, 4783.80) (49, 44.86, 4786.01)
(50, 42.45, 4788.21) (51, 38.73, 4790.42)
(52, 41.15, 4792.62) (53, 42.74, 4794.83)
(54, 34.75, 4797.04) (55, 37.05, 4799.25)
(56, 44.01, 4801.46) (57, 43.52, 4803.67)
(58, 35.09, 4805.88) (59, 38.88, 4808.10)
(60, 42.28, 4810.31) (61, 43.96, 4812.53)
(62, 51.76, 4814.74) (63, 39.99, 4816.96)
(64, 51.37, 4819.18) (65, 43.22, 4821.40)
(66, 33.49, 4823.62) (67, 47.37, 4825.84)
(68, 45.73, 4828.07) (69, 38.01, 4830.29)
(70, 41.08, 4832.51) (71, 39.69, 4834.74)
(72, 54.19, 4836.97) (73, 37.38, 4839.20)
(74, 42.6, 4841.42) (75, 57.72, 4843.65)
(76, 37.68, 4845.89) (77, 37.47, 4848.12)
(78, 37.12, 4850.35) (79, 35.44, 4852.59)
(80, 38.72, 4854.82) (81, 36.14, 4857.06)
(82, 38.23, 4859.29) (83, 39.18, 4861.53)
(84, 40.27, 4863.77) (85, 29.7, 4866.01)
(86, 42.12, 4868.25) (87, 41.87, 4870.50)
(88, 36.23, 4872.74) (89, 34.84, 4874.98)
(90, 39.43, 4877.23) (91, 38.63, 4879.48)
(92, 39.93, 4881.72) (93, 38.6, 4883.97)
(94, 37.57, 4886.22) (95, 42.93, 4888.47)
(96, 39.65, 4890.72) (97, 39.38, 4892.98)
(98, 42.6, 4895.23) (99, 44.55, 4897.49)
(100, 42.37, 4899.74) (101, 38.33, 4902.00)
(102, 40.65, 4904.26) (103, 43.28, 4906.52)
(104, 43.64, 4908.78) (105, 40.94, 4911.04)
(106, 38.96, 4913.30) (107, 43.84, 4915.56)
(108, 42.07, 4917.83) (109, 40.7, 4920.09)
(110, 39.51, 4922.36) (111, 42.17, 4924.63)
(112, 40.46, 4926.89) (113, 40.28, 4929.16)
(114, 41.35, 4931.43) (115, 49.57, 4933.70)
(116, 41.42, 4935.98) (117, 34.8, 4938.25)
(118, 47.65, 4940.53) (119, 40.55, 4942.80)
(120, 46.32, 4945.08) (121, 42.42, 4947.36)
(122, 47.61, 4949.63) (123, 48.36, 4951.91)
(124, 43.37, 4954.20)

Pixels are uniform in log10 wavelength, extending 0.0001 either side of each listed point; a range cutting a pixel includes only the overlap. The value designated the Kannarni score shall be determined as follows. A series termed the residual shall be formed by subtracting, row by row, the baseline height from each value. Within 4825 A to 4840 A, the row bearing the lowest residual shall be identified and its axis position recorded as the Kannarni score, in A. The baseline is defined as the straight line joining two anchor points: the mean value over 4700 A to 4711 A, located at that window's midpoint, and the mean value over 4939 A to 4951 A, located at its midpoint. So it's 4839.20 A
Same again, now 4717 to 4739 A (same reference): 4733.40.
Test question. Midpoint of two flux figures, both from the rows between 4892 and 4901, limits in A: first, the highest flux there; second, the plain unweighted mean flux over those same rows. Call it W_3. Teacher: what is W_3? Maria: 43.4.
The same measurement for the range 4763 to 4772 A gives 41.4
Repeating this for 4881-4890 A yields 41.3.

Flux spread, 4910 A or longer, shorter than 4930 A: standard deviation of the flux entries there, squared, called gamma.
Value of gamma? 2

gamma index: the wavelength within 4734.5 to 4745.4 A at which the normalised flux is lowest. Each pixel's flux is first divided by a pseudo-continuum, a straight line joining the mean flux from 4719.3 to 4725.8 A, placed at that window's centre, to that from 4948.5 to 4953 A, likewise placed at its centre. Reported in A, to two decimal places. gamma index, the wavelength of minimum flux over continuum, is 4739.94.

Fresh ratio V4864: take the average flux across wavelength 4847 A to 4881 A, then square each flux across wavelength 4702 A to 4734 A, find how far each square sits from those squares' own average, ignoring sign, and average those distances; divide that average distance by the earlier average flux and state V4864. 4.3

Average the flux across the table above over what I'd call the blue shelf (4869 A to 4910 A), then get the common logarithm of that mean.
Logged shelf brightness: 1.60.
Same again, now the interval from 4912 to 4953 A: 1.63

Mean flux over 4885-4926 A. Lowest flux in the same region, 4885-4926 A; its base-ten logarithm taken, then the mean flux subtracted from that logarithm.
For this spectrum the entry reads -39.7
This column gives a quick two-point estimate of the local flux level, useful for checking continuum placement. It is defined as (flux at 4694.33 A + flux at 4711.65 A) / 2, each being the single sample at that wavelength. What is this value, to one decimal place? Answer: 40.8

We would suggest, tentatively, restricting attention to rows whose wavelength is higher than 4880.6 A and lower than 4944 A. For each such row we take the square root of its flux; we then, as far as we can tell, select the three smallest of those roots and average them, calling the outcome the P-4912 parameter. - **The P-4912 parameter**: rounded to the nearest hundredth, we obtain 6.07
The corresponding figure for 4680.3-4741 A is 5.82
